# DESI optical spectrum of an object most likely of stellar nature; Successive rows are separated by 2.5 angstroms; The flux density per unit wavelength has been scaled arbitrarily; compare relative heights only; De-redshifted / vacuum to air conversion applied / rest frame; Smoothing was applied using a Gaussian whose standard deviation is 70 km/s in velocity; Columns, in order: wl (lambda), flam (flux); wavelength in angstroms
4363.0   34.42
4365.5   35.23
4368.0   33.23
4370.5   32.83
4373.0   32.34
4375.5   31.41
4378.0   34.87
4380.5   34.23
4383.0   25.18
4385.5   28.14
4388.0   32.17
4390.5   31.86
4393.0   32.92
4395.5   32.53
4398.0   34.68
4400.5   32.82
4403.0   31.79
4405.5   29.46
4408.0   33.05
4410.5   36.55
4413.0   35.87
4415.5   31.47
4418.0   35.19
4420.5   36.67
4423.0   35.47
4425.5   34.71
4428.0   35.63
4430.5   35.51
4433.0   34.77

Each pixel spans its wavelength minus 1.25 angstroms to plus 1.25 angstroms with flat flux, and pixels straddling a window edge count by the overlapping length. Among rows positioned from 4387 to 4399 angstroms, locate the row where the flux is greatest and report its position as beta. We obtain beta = 4398.0 angstroms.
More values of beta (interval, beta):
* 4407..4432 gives 4420.5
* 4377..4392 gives 4378.0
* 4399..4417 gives 4410.5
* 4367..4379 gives 4378.0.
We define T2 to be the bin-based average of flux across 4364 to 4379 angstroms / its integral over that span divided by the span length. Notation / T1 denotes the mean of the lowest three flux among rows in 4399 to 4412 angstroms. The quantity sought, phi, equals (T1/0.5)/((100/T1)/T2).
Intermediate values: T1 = 31.4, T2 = 33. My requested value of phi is 655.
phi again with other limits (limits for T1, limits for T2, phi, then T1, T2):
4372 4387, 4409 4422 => 560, 28.2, 35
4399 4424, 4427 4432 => 679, 30.9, 36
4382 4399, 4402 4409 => 506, 28.4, 31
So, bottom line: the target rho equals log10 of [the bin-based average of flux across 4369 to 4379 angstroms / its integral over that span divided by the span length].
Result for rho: 1.52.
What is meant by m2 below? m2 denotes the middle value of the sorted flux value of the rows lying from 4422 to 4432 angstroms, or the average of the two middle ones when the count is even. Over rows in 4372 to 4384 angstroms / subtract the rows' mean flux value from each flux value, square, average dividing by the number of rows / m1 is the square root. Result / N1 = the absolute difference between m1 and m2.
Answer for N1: 32.0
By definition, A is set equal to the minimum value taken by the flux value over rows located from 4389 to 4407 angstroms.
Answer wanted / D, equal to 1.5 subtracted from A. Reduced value 28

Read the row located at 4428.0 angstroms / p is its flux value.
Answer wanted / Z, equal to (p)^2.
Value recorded 1269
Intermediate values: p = 35.63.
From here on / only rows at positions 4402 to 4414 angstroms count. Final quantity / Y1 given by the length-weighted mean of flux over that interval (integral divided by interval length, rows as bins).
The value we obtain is 33.3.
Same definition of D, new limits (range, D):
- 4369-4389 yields 24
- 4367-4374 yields 31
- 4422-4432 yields 33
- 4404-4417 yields 28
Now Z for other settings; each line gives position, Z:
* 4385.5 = 792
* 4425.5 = 1205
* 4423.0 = 1258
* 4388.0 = 1035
